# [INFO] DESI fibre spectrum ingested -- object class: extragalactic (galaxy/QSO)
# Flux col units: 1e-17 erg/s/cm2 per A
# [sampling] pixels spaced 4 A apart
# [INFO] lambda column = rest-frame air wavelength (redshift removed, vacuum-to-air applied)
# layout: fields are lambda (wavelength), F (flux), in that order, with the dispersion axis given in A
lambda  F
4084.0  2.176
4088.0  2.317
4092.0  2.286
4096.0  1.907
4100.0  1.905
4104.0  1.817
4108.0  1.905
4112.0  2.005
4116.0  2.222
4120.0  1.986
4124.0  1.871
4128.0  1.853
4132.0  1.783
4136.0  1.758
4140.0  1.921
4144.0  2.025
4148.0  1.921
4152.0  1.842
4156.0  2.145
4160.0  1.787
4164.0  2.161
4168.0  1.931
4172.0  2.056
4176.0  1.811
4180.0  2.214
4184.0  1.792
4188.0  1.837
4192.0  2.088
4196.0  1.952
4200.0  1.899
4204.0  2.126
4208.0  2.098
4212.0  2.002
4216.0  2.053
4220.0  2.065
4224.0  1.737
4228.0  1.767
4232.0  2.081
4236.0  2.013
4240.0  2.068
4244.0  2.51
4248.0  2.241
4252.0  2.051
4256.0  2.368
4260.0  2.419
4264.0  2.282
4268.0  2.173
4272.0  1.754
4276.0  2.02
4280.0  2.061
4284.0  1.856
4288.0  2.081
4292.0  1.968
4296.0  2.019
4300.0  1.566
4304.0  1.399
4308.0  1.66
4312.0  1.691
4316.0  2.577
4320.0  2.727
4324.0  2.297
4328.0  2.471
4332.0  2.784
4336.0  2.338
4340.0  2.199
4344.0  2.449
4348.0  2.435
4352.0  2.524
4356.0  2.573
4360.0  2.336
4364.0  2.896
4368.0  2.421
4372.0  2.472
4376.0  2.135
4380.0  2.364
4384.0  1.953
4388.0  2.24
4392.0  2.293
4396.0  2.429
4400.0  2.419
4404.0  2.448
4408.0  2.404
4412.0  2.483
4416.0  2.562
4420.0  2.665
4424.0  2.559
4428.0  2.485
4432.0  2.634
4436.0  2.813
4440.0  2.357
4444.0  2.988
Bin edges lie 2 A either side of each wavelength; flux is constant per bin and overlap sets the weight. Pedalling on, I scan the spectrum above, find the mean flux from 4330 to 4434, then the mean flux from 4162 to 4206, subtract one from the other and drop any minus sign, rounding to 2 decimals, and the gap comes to 0.45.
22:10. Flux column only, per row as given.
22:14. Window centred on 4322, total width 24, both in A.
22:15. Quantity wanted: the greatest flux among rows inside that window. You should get 2.784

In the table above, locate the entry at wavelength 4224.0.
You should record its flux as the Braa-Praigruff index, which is 1.737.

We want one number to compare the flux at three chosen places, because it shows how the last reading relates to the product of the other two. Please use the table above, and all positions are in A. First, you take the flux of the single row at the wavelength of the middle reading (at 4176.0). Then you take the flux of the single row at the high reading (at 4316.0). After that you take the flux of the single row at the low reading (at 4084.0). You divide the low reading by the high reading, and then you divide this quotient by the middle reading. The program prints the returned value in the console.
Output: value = 0.47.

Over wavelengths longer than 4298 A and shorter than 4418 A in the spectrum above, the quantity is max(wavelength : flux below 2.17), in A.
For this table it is 4384.0 A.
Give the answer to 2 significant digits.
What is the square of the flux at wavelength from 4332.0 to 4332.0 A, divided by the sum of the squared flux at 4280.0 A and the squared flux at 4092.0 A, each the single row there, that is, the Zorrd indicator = 0.82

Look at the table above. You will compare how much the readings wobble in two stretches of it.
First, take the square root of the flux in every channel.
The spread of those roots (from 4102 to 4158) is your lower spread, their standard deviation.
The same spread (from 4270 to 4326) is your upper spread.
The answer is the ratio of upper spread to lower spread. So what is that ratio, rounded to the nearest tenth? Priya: 2.8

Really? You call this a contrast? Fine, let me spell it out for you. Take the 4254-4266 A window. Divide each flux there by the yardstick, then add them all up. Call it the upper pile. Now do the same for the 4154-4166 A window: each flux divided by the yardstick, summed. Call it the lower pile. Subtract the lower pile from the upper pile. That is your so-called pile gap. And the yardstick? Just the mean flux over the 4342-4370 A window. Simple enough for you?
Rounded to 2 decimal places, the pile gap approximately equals 0.39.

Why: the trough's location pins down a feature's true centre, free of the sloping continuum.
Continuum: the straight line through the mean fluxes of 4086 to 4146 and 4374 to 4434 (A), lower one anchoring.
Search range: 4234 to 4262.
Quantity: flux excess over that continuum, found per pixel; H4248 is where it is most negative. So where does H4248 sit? 4236.0 A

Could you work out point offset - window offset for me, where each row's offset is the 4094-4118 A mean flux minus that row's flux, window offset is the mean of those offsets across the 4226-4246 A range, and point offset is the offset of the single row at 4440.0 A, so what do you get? -0.27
